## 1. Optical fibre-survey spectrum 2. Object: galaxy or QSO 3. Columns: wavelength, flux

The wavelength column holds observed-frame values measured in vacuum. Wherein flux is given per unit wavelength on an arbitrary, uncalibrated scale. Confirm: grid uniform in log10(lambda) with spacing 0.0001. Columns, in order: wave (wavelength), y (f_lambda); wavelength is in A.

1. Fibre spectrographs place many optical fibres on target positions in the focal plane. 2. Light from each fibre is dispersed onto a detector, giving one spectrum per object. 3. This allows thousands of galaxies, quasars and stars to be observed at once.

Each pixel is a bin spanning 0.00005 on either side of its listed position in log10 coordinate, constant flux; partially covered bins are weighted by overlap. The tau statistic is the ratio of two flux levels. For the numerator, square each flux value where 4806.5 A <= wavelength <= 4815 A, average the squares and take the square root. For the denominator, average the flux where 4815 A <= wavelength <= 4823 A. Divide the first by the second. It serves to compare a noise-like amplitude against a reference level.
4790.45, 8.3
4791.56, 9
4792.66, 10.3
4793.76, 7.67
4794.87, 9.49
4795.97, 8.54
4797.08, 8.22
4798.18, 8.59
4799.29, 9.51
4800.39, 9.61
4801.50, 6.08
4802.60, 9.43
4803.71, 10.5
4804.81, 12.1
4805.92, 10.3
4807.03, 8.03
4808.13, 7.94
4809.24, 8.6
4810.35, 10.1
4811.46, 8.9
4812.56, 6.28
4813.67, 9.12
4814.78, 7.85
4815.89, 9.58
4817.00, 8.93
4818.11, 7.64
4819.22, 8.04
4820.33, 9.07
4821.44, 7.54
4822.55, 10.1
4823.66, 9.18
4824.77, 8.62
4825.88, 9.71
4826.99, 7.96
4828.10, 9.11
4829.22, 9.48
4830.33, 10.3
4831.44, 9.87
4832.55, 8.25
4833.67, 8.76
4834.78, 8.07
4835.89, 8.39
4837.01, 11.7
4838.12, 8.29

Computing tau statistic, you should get 0.97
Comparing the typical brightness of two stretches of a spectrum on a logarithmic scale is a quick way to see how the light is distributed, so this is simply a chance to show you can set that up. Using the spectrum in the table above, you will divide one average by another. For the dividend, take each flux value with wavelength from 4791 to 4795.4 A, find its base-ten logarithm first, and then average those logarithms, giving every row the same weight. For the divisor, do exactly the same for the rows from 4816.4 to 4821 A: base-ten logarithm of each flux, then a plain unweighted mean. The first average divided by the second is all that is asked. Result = 1.04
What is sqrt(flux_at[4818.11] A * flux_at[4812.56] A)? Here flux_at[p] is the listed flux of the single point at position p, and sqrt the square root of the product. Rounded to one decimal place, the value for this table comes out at 6.9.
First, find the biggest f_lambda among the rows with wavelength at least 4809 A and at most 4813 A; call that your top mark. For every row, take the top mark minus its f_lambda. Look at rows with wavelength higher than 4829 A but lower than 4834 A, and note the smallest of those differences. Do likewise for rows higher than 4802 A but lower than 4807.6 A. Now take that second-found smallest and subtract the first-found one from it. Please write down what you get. -1.8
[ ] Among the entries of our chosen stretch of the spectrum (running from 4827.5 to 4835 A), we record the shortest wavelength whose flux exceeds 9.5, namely 4830.33 A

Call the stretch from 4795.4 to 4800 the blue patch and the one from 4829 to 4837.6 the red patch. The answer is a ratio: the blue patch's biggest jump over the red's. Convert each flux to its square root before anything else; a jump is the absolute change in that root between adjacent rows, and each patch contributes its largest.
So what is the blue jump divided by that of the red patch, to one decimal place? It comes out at 0.3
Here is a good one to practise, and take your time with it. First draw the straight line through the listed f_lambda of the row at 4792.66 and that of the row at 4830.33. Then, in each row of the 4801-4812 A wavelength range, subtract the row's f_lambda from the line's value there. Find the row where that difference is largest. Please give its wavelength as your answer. 4801.50 A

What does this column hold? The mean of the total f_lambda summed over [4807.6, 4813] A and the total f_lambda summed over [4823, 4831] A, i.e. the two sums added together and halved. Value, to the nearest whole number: 53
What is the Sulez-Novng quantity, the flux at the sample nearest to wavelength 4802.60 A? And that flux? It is 9.43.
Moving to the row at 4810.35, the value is 10.1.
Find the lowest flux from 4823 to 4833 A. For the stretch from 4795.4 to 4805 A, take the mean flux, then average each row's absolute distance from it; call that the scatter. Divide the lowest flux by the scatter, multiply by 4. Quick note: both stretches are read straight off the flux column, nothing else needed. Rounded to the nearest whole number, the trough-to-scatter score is 27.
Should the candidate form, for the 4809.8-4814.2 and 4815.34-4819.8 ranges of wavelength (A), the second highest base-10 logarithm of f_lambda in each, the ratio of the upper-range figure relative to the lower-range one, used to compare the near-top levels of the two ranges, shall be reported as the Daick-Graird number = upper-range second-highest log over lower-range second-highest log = 0.99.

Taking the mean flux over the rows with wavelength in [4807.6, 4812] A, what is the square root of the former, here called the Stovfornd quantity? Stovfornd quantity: 2.98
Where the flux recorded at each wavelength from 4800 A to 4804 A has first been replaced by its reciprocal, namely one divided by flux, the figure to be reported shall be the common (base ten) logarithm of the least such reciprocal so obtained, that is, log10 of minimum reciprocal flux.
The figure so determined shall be -1.02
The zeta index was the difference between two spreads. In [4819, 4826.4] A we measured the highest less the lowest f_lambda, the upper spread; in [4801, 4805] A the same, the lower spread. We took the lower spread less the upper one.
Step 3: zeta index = 3.5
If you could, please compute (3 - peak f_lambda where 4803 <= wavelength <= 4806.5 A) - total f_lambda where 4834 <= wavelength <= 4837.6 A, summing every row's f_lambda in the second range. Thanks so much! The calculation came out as -37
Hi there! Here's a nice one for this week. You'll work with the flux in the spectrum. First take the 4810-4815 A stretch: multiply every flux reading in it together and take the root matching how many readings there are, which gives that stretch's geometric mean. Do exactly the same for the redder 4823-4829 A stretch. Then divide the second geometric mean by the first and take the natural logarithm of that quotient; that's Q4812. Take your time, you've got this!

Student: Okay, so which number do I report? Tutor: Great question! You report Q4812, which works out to 0.064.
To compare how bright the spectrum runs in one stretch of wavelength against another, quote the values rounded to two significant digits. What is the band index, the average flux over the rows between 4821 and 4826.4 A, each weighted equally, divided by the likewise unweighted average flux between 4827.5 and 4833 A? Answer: 0.96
